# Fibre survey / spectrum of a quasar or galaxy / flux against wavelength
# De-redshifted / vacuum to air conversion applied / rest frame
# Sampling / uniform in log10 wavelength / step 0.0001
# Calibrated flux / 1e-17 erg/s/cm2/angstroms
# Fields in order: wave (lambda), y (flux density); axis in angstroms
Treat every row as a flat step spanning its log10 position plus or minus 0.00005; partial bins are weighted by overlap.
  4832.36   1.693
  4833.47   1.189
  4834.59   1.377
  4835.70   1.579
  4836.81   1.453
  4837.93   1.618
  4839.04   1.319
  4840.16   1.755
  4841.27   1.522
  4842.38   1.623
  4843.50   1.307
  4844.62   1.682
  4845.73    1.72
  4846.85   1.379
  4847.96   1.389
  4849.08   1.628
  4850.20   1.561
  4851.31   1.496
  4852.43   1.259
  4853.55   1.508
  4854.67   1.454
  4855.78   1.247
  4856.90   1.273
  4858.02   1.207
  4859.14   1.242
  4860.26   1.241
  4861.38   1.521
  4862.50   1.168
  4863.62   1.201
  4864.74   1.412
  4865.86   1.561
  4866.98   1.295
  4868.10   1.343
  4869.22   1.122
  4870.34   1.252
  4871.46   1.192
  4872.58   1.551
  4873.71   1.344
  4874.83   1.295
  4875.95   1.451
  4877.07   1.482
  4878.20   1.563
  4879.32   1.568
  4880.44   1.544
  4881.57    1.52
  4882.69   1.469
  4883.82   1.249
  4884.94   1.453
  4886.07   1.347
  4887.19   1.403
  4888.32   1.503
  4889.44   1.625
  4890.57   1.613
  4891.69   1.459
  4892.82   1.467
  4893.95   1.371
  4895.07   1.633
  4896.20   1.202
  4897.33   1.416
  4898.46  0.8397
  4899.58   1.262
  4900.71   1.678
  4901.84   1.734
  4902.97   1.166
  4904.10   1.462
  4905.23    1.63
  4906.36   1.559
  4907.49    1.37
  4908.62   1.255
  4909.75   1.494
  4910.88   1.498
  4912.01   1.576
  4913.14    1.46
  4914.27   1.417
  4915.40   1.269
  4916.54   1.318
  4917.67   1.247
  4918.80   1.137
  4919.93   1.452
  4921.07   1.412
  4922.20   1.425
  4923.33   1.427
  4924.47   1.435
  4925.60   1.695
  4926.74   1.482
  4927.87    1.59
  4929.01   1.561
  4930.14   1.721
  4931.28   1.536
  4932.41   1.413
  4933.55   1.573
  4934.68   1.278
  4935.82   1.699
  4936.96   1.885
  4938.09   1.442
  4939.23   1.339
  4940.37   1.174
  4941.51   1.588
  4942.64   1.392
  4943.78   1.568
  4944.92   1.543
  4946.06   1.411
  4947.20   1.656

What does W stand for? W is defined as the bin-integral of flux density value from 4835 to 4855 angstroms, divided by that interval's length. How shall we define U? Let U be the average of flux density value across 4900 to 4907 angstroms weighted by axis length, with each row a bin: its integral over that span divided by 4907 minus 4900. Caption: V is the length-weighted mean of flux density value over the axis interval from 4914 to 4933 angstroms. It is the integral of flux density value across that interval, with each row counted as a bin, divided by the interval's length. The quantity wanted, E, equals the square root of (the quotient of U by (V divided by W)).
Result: 1.27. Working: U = 1.53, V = 1.44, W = 1.51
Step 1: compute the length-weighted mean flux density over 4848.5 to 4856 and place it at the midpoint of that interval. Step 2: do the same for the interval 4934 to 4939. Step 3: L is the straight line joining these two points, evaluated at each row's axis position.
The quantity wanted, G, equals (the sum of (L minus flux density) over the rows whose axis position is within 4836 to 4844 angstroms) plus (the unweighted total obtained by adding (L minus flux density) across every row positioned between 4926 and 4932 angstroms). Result -0.6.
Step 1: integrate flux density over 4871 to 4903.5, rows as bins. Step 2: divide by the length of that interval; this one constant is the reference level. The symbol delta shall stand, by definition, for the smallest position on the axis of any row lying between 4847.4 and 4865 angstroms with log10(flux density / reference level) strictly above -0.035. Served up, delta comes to 4847.96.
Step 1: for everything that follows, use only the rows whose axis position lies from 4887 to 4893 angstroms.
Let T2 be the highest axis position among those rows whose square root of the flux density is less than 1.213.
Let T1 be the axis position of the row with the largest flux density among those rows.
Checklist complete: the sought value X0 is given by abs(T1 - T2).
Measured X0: 3.4 angstroms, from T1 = 4889.44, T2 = 4892.82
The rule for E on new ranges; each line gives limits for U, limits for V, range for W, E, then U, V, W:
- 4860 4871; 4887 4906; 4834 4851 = 1.18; 1.31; 1.44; 1.53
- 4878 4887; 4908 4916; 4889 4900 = 1.19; 1.46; 1.42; 1.39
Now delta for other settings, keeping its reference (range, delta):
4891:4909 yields 4891.69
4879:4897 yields 4879.32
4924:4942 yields 4924.47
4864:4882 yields 4864.74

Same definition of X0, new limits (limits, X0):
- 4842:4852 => 2.2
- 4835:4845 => 3.3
